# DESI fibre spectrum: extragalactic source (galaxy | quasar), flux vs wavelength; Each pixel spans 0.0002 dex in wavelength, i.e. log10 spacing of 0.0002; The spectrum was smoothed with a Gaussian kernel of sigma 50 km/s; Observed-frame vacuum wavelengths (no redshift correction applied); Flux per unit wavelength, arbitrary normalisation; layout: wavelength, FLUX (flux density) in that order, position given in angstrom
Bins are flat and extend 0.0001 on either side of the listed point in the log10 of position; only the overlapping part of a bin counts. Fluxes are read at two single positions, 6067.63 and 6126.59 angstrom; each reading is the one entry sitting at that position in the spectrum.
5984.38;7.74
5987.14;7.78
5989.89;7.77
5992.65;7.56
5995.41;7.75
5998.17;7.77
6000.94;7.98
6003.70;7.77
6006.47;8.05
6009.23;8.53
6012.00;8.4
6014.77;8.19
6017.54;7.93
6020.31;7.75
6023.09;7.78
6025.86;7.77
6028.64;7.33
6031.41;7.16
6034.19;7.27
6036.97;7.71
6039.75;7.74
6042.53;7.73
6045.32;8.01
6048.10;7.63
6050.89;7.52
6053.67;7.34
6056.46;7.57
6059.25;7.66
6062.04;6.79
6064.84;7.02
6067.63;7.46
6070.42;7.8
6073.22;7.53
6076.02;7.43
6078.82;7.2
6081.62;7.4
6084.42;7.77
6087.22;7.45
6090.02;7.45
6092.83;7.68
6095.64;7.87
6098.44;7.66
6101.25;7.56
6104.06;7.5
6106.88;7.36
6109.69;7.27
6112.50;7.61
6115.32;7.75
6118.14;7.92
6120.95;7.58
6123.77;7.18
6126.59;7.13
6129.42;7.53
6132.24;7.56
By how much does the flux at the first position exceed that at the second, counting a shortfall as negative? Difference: 0.33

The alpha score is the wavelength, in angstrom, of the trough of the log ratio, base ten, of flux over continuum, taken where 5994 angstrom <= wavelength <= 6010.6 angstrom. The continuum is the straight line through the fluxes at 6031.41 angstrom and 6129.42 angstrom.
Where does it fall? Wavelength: 6003.70 angstrom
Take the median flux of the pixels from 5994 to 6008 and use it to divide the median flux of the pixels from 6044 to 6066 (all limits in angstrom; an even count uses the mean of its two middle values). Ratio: 0.971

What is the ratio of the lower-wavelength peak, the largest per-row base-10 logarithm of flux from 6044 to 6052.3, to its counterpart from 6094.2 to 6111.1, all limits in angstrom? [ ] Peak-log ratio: 1.009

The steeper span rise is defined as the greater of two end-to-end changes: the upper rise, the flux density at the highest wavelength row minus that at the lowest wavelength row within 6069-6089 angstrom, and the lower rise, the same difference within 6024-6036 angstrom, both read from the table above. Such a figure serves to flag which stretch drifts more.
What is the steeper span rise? -0.35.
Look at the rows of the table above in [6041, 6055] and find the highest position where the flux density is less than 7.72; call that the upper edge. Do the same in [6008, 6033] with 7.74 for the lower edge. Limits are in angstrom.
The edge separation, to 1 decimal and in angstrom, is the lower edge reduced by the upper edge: -22.3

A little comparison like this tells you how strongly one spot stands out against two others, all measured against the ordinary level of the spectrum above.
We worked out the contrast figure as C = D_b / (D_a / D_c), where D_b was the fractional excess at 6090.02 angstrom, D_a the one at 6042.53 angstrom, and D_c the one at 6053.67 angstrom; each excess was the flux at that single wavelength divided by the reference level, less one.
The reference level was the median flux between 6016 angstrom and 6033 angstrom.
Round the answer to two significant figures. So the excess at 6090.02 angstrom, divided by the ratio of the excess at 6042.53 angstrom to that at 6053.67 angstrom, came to -0.56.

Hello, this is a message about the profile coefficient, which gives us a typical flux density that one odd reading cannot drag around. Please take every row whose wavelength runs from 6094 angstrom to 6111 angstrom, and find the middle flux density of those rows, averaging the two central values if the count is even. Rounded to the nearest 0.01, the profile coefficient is 7.53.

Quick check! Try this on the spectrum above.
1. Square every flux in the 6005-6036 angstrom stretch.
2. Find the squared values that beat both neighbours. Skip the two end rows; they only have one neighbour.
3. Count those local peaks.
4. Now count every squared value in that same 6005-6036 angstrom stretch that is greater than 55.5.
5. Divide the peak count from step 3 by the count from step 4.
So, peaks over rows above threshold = 0.250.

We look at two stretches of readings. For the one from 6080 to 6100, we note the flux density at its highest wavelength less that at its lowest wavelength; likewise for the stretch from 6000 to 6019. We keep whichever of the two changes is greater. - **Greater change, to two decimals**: 0.26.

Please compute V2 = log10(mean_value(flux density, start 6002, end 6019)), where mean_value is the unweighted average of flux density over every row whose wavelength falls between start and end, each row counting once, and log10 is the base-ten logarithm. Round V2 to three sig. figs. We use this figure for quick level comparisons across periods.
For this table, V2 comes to 0.911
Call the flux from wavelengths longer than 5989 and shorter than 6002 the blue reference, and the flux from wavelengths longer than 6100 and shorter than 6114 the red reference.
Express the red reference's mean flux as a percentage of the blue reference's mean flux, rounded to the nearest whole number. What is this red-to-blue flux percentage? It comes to 96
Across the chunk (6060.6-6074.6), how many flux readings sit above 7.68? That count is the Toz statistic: 1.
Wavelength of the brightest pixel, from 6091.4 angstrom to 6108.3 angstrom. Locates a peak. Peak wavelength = 6095.64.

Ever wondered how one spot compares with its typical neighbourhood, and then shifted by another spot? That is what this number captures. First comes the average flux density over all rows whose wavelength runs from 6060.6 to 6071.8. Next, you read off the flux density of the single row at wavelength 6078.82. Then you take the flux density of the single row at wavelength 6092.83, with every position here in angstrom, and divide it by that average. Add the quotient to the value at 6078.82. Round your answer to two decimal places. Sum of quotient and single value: 8.26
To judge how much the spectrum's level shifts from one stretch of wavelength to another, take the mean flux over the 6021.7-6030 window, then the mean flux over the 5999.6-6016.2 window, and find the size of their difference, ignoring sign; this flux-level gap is 0.53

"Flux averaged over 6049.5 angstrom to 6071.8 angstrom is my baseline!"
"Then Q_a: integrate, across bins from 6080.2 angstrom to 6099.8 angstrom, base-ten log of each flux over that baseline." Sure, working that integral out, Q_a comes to 0.2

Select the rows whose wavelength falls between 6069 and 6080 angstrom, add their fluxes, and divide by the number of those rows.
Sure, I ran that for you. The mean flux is 7.49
